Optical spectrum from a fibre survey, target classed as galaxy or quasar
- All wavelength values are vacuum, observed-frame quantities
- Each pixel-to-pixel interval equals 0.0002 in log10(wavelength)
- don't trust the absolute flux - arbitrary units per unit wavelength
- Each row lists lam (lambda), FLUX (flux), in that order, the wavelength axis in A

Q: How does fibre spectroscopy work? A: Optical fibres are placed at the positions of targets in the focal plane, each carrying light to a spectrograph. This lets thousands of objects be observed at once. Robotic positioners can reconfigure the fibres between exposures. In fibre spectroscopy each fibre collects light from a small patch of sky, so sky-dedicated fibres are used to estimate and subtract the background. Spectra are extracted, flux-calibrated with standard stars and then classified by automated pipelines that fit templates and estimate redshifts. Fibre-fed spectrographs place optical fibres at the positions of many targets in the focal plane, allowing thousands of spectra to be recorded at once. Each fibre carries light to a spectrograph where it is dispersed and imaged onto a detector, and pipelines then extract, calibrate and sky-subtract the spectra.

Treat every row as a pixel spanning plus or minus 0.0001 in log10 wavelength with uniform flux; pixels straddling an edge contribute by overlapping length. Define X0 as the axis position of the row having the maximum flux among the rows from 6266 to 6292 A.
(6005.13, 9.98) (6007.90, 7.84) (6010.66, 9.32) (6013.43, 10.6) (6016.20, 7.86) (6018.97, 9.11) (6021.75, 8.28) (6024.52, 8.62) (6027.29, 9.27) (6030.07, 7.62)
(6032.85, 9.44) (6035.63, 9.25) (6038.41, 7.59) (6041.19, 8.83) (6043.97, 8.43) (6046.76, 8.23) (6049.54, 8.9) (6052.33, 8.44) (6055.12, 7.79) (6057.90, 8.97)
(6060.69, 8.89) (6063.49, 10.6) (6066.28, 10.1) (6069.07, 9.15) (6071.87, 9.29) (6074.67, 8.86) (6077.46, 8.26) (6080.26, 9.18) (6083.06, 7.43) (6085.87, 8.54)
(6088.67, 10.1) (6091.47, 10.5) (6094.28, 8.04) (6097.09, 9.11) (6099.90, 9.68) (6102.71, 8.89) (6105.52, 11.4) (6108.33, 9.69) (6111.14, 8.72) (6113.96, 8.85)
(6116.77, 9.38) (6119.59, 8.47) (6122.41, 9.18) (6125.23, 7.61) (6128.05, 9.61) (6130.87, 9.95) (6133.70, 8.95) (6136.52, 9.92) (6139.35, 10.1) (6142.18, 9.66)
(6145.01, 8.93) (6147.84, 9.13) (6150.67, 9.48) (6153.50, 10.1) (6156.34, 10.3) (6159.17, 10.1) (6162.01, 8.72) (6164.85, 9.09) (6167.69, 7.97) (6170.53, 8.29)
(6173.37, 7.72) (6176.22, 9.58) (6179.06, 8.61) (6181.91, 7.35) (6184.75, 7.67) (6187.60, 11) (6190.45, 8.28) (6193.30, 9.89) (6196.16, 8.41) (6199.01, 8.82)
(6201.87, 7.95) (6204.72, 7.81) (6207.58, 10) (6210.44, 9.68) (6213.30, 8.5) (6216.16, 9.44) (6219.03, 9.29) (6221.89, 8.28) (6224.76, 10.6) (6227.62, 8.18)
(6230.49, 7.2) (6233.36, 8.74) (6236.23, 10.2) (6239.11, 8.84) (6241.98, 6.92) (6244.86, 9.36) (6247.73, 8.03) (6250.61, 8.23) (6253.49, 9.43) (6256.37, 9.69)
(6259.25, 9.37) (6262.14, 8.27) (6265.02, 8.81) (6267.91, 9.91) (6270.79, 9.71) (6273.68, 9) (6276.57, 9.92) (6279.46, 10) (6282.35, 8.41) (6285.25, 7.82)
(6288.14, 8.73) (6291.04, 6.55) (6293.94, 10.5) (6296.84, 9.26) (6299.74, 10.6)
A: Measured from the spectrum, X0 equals 6279.46 A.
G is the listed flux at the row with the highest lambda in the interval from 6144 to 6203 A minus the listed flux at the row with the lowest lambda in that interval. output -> -0.98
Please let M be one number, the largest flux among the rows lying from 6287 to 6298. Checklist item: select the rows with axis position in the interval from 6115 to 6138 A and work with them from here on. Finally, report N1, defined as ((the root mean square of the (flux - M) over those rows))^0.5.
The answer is 1.25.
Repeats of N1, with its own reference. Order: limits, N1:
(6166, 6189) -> 1.51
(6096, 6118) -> 1.15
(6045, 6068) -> 1.32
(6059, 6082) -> 1.18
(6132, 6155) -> 1.03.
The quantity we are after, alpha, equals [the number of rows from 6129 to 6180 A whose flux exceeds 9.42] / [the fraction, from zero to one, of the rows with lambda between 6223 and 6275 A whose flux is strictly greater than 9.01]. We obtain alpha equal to 20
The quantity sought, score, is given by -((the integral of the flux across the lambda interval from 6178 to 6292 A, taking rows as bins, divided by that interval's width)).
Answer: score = -8.83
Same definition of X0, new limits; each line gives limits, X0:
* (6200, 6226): 6224.76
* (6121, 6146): 6139.35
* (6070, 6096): 6091.47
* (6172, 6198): 6187.60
